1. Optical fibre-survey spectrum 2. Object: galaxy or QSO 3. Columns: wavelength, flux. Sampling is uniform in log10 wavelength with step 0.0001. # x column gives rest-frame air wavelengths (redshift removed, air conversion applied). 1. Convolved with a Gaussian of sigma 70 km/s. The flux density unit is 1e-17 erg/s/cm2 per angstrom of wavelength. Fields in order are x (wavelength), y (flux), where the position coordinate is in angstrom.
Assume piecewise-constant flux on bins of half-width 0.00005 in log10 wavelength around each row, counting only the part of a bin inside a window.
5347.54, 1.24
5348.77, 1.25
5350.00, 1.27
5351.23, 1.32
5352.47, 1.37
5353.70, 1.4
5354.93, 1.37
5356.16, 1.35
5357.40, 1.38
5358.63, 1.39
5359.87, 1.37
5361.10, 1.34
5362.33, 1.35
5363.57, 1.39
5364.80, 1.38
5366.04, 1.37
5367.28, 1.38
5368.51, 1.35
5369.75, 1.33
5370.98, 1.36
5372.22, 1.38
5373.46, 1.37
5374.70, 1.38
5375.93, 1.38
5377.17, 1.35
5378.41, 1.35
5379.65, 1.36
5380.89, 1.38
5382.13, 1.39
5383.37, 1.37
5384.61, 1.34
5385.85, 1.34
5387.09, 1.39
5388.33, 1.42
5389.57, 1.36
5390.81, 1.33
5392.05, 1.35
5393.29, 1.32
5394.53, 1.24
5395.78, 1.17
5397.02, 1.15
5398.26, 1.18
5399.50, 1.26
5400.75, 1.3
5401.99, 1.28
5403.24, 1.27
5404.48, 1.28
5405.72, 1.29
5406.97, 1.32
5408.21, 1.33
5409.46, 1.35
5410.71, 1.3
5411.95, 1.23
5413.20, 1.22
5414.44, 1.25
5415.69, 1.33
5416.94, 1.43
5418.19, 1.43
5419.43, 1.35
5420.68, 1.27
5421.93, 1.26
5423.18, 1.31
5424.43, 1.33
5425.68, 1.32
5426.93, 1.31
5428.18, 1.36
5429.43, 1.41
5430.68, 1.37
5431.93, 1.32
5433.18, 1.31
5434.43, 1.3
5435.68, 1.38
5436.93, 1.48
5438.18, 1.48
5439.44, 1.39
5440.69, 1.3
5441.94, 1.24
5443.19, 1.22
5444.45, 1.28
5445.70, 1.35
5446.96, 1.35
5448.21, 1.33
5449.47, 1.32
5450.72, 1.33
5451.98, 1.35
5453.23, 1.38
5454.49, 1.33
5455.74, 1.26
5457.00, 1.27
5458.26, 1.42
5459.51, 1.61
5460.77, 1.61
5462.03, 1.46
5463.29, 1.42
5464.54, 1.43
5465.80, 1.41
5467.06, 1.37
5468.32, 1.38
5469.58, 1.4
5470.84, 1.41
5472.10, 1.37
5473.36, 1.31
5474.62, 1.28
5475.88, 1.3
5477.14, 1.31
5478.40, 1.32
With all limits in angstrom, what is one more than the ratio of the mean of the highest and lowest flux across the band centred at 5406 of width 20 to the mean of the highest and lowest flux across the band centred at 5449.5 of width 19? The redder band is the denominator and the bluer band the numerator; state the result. 1.95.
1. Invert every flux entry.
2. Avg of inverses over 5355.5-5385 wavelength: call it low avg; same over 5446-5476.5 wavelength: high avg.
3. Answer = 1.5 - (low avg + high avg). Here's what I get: 0.040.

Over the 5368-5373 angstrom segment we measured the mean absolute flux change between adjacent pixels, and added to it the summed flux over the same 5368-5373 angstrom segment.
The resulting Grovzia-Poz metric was 5.44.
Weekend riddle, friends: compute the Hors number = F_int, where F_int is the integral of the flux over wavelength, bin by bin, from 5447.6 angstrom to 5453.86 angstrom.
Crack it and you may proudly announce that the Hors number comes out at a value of 8.4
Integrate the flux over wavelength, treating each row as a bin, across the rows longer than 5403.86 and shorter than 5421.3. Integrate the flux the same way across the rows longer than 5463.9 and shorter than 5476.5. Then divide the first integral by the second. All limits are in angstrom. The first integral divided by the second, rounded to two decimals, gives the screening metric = 1.33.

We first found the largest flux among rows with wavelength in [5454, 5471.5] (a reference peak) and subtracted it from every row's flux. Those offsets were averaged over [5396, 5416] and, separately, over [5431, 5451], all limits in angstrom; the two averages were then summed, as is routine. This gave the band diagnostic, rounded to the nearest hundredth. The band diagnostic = -0.61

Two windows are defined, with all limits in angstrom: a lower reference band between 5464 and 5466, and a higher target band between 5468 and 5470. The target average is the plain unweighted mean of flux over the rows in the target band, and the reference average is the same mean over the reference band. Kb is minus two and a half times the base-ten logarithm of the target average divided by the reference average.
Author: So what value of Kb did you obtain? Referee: 0.02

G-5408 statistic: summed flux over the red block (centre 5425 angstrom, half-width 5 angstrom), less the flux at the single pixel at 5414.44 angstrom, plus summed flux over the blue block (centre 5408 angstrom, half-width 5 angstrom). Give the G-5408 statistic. 19.69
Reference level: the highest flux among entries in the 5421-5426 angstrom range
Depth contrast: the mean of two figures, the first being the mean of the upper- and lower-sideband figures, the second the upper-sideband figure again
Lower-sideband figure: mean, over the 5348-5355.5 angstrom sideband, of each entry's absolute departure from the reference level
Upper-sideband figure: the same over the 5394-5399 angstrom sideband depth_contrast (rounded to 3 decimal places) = 0.121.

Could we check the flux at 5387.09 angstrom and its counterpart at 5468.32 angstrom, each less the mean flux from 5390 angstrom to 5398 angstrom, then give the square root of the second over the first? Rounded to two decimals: 0.96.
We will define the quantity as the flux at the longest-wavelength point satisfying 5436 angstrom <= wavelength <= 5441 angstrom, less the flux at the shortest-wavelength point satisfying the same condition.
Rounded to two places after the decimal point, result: -0.18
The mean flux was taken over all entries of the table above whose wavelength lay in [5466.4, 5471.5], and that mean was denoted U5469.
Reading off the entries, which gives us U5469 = 1.39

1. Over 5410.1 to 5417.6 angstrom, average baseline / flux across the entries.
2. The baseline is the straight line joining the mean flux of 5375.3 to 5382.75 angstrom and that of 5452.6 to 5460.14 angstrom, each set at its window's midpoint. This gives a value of 1.065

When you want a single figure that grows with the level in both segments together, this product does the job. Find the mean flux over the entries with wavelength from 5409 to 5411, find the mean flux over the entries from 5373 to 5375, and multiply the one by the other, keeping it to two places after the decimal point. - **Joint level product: 1.82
